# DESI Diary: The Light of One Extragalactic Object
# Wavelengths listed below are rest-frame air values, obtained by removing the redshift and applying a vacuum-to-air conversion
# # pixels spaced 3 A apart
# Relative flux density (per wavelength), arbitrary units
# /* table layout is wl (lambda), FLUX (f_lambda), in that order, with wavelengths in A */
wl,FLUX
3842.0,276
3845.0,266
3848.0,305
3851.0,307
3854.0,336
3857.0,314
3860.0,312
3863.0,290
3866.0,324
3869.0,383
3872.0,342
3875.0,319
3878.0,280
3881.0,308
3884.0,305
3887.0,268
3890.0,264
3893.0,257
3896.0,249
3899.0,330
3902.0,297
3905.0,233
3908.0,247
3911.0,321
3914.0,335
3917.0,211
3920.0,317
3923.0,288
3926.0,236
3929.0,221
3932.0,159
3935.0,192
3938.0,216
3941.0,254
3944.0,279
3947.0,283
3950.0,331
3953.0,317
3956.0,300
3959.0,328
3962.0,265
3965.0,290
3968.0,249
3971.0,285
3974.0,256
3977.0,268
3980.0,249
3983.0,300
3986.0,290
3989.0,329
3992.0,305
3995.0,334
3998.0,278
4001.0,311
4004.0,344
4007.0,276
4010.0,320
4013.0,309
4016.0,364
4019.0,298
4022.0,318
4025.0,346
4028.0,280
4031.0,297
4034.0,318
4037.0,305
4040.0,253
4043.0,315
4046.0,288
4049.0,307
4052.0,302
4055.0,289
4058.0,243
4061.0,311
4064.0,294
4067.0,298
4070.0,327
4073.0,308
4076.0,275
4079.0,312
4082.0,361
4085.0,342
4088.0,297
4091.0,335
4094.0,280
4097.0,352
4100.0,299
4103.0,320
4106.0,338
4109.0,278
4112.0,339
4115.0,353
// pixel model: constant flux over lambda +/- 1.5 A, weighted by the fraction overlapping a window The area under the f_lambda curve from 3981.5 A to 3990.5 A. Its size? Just 2757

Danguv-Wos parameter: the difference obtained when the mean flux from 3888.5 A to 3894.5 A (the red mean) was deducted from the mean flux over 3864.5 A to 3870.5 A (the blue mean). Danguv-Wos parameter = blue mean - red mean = 93.0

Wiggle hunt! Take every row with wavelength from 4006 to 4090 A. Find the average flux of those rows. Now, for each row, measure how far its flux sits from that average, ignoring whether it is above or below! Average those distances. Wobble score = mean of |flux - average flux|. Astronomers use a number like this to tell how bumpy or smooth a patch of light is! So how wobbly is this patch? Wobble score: 20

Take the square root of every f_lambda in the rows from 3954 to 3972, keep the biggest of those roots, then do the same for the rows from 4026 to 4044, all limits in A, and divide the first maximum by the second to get 1.02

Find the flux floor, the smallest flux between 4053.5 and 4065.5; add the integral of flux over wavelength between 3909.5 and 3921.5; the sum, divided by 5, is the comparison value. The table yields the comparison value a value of 759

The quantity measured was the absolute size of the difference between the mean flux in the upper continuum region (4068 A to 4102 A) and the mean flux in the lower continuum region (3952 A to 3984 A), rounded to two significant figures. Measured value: 35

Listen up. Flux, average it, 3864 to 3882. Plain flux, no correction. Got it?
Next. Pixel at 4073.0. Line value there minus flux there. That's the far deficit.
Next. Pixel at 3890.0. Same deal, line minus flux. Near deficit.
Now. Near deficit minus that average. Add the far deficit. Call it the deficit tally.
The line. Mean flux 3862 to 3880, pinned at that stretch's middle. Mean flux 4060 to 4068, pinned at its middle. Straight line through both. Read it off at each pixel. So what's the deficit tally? -277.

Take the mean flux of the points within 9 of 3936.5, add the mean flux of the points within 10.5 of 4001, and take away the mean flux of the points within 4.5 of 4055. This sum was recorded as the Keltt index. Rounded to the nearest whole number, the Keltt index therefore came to 252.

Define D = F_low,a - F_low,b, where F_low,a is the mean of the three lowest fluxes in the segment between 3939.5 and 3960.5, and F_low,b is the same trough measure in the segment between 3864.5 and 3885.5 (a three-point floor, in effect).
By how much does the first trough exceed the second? -26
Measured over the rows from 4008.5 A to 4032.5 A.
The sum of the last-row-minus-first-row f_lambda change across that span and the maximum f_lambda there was 341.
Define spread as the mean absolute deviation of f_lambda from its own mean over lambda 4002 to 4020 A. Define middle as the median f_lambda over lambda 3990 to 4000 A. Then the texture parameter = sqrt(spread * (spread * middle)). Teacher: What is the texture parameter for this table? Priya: 422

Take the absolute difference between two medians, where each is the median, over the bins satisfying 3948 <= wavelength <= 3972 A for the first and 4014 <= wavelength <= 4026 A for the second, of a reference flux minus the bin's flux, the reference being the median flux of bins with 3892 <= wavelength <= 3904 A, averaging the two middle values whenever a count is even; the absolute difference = 37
